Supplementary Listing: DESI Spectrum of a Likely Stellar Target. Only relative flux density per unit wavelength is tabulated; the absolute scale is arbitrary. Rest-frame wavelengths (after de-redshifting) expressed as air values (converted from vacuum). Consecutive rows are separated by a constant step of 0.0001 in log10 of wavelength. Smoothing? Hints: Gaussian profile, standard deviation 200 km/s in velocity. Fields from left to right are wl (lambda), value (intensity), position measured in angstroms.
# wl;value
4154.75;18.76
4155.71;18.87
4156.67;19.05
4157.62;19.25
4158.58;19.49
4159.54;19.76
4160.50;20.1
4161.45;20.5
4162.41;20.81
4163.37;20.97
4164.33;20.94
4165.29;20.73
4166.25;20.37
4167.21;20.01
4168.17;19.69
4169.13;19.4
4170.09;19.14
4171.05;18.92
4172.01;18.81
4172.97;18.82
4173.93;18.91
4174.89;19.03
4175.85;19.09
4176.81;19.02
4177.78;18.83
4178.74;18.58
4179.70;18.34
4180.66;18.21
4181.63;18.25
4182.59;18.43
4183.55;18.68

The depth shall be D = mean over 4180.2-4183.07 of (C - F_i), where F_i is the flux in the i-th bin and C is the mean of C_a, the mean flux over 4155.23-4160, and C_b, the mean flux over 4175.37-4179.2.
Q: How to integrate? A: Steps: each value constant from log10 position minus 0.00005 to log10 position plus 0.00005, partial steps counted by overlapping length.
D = 0.8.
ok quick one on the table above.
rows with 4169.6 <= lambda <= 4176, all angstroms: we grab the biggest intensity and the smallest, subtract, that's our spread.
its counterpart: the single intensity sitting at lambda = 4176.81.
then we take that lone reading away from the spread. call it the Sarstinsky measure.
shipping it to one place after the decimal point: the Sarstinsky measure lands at -18.7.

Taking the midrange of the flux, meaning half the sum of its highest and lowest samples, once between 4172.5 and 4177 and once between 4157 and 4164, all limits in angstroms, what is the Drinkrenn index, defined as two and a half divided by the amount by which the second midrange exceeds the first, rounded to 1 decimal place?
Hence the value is 2.2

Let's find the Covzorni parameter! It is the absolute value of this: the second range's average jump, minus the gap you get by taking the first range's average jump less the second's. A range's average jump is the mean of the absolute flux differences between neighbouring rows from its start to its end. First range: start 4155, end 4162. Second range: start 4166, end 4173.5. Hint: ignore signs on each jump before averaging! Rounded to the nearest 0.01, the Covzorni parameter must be 0.18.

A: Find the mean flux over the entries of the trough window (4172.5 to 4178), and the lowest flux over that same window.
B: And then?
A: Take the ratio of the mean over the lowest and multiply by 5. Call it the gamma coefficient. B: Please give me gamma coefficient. 5.03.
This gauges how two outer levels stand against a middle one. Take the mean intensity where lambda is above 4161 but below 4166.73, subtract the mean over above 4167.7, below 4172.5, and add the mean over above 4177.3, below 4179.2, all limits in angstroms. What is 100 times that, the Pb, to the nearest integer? 2023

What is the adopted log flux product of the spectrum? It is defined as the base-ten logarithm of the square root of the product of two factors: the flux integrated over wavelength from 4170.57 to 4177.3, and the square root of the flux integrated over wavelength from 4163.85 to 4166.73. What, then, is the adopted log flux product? 1.50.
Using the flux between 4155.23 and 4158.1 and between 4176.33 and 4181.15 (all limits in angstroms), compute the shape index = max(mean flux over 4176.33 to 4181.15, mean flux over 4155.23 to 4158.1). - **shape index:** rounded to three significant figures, 19.1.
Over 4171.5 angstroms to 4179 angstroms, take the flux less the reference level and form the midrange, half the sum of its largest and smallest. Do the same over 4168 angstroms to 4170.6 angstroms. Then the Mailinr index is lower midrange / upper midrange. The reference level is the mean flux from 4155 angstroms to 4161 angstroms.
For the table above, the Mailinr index 0.0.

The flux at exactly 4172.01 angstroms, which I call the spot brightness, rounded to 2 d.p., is 18.81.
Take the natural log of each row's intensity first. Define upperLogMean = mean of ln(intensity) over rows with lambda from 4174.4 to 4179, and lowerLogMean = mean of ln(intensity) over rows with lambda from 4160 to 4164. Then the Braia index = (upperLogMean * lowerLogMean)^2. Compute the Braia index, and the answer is 79.1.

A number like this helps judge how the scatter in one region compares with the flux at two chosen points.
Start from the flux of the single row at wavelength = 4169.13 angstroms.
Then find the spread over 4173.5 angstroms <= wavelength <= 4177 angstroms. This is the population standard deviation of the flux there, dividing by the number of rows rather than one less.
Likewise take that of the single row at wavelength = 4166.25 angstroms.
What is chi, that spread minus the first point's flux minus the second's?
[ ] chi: -39.7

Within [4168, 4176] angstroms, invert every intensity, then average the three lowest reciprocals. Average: 0.0515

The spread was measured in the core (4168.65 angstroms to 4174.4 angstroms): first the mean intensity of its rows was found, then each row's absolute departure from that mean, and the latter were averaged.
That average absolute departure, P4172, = 0.18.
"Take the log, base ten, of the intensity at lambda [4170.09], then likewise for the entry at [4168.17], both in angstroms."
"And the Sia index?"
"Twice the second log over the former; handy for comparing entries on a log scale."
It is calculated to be 2.02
